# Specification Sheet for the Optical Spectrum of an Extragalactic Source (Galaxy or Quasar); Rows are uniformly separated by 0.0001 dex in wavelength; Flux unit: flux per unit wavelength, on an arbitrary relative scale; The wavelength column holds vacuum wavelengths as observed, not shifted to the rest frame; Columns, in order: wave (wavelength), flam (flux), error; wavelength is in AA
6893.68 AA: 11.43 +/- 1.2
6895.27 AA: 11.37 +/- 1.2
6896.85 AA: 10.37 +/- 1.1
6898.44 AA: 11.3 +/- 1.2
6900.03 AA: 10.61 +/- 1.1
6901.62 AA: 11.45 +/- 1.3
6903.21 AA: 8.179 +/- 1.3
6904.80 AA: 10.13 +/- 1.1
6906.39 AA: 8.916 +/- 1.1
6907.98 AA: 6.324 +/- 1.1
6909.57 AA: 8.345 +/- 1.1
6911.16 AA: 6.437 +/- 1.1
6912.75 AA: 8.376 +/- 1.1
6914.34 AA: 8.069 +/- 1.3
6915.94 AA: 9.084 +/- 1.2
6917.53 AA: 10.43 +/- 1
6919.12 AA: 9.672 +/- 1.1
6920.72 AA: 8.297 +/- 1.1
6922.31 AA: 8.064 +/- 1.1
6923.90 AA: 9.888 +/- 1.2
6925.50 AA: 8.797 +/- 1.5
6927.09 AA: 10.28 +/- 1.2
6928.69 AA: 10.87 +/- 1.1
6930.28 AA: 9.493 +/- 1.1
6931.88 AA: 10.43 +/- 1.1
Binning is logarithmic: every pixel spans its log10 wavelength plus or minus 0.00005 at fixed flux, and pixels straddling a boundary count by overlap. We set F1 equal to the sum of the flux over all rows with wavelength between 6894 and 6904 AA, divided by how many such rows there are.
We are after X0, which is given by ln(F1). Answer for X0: 2.36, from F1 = 10.5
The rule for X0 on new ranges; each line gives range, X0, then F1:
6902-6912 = 2.09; 8.1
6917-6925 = 2.23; 9.3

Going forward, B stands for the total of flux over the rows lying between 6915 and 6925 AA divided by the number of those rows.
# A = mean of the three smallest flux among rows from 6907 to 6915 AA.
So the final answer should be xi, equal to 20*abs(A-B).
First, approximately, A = 6.9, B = 9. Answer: 46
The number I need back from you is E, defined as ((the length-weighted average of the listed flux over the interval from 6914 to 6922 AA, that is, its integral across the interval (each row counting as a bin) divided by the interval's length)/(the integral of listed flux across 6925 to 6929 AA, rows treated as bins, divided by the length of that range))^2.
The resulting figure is 0.83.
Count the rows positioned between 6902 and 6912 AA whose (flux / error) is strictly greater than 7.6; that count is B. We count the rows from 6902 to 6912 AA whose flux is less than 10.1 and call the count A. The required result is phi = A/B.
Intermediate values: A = 5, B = 2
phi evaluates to 2.5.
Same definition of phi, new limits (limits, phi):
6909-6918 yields 2.5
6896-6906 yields 0.2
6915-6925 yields 1.7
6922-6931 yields 1.0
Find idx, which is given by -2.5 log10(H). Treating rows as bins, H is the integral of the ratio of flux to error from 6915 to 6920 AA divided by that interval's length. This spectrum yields -2.36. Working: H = 8.8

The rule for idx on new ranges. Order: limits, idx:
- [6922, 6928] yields -2.20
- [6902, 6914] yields -2.15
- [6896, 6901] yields -2.44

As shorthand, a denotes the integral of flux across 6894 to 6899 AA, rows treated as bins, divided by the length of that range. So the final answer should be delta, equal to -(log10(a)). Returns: -1.04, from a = 11.0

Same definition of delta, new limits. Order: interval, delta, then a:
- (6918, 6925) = -0.96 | 9.0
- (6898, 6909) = -0.98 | 9.5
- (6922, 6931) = -0.98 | 9.7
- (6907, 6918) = -0.91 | 8.1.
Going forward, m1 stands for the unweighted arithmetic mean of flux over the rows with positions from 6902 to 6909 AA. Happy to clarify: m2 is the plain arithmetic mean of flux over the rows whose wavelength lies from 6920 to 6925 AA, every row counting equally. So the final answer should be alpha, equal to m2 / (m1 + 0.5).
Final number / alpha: 1.0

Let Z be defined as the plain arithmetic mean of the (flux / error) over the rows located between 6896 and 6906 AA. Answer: 8.8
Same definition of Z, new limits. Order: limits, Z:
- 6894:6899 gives 9.4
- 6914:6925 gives 8.0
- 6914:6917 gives 6.9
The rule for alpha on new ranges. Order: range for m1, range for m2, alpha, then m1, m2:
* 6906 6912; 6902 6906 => 1.1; 7.5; 9.2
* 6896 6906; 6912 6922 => 0.8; 10.3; 9.0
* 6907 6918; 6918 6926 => 1.0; 8.2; 8.9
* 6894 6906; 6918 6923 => 0.8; 10.5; 8.7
